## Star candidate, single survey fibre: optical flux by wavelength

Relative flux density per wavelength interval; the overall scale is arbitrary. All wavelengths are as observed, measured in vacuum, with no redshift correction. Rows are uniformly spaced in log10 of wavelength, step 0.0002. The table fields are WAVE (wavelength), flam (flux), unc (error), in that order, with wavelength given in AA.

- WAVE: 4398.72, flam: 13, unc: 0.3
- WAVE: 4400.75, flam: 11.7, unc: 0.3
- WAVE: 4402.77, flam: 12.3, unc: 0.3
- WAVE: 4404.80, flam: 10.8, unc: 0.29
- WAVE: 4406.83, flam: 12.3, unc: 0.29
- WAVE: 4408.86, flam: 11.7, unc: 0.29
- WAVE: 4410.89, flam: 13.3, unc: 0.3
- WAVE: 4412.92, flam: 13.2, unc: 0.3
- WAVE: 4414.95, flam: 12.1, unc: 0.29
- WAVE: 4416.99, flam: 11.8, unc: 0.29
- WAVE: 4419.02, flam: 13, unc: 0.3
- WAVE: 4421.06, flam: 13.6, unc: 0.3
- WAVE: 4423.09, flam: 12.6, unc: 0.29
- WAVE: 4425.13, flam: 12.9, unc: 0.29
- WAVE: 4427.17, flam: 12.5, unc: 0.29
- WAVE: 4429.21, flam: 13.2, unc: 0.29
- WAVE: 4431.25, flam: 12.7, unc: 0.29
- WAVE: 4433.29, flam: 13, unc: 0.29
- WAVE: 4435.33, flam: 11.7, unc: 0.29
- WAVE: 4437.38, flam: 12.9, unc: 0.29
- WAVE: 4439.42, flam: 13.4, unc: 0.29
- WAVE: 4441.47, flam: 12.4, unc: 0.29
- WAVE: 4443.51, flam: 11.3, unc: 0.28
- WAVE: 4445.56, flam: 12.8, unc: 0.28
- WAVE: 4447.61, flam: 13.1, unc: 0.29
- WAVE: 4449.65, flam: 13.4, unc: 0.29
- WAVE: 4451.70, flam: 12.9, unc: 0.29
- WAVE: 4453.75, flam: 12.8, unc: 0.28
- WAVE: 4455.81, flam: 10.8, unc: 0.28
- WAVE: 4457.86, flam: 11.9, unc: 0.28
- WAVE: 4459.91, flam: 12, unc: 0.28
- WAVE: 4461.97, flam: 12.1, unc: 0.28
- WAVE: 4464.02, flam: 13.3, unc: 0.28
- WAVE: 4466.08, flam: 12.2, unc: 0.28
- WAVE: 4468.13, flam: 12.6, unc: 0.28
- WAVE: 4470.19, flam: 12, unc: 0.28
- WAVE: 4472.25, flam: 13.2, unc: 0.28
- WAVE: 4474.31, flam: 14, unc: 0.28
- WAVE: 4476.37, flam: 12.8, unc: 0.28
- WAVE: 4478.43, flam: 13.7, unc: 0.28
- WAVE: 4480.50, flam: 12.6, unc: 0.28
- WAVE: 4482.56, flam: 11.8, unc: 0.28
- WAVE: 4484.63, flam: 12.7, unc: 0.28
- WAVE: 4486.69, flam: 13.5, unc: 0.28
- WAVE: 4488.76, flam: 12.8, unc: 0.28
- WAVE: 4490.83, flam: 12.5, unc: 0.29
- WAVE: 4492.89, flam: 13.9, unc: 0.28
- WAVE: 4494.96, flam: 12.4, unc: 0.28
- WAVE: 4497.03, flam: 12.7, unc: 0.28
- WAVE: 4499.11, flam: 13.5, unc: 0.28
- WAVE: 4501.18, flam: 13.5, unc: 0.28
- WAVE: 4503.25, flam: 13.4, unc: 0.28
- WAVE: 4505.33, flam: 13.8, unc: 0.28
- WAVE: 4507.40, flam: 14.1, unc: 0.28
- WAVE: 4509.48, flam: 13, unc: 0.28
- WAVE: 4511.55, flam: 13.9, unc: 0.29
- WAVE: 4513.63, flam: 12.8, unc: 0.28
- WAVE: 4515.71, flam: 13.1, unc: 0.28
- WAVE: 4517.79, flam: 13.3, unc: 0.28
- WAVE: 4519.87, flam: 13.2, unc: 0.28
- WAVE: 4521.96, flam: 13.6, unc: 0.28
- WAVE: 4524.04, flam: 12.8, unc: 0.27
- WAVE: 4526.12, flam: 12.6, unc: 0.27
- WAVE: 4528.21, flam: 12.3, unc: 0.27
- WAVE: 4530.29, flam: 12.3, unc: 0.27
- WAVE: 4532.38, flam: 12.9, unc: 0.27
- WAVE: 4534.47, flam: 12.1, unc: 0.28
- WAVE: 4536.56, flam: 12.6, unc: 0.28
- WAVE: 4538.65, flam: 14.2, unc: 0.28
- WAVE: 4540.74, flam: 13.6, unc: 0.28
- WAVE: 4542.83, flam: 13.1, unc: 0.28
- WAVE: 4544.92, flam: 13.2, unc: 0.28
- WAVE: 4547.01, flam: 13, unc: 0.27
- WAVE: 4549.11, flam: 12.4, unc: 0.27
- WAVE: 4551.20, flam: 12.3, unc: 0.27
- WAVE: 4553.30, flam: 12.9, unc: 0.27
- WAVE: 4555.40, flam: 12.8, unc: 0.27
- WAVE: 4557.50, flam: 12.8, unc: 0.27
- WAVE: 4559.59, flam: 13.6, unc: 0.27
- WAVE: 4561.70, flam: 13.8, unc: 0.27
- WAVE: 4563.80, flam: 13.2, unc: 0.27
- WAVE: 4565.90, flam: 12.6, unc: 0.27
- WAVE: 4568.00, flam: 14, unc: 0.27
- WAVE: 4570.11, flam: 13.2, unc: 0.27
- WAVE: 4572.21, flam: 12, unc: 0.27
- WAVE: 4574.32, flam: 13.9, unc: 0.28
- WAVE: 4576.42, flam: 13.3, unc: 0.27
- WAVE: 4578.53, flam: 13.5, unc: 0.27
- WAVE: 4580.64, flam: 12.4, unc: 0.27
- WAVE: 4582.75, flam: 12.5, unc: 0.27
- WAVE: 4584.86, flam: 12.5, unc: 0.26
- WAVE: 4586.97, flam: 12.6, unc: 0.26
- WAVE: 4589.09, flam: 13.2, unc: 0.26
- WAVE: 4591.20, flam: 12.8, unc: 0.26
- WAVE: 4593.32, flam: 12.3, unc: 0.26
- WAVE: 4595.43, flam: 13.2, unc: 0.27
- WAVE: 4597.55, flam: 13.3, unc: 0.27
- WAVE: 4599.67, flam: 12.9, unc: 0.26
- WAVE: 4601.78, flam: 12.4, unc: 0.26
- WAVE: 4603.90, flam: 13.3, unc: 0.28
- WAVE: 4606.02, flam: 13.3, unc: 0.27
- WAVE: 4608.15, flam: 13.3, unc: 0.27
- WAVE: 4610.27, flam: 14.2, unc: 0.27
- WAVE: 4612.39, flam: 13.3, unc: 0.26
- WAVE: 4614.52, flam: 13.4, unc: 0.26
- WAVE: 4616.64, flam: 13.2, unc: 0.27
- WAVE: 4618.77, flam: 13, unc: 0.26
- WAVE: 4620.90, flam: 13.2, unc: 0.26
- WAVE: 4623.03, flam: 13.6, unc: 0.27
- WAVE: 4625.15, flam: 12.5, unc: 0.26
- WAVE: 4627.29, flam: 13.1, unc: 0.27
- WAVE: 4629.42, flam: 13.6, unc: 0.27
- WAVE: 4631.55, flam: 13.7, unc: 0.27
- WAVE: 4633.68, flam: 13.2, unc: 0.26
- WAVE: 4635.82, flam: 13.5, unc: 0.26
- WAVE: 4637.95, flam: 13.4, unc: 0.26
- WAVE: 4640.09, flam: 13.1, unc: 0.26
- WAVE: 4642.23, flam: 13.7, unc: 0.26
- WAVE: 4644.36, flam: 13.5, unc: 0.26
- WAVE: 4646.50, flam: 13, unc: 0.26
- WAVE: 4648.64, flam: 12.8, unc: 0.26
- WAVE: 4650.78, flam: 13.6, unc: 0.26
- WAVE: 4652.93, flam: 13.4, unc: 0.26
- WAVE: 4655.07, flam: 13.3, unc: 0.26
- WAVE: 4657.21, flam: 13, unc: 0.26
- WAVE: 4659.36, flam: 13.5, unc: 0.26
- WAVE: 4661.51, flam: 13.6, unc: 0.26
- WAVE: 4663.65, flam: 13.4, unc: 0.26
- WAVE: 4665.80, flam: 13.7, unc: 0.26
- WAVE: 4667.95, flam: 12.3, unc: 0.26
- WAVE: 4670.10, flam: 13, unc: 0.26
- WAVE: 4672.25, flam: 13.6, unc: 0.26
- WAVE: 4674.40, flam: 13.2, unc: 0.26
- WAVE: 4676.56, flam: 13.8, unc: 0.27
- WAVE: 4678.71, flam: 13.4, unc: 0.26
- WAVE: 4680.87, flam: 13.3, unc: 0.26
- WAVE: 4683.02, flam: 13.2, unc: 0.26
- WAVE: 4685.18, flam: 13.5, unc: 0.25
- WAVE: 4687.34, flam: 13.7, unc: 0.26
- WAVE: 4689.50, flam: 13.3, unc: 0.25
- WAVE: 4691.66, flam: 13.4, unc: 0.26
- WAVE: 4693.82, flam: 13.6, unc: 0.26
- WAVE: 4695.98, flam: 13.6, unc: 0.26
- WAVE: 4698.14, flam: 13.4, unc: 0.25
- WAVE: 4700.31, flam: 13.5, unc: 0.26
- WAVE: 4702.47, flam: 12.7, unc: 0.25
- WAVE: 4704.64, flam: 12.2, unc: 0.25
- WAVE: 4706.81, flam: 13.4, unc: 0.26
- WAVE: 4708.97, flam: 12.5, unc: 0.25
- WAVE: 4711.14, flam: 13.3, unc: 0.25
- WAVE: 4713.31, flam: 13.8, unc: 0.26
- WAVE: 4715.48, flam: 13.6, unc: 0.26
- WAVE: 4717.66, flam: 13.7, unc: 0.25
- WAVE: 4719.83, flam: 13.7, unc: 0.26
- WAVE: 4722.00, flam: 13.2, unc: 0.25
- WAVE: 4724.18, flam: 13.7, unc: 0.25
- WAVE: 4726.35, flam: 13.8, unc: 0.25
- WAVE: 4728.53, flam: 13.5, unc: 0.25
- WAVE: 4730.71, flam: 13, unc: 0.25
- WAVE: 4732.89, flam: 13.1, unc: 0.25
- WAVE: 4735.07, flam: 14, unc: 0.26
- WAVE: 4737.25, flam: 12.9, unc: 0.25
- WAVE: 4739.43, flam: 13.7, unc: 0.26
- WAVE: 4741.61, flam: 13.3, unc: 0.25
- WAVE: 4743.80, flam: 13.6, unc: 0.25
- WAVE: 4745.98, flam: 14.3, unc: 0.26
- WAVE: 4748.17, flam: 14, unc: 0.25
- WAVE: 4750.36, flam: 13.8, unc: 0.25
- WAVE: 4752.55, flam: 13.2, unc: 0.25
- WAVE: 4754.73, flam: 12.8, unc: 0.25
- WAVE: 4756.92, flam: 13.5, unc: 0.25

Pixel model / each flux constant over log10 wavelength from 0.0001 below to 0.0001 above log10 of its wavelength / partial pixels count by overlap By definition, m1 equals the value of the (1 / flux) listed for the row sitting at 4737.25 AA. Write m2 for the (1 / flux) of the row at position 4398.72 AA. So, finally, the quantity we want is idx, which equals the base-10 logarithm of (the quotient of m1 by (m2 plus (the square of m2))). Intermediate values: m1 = 0.078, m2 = 0.0769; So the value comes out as -0.029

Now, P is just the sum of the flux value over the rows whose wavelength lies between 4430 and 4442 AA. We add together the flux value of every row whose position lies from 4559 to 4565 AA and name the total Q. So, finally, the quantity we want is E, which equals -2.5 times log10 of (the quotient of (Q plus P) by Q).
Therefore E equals -1.15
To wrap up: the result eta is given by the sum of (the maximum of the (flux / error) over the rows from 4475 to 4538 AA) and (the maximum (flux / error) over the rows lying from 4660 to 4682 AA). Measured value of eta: 103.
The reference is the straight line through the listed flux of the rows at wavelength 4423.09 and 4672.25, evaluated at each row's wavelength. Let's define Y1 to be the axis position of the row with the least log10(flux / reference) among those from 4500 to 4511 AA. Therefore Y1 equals 4509.48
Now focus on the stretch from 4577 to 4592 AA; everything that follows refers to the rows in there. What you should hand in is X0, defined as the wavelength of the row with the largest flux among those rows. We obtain 4578.53 AA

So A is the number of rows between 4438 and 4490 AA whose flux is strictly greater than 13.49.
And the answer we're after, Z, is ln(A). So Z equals 1.1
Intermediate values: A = 3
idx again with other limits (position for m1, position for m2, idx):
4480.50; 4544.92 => -0.012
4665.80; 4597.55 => -0.044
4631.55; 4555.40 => -0.062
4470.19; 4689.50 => 0.013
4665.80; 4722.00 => -0.048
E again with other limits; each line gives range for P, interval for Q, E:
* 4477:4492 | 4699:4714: -0.74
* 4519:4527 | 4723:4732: -0.73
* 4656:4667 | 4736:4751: -0.58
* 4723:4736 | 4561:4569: -1.00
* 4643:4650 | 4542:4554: -0.45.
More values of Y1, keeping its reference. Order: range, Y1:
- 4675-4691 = 4683.02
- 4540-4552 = 4551.20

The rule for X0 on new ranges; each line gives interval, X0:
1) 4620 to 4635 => 4631.55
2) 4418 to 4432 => 4421.06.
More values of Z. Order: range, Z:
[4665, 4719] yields 2.4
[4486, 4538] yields 2.1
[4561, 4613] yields 1.6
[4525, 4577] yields 1.8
